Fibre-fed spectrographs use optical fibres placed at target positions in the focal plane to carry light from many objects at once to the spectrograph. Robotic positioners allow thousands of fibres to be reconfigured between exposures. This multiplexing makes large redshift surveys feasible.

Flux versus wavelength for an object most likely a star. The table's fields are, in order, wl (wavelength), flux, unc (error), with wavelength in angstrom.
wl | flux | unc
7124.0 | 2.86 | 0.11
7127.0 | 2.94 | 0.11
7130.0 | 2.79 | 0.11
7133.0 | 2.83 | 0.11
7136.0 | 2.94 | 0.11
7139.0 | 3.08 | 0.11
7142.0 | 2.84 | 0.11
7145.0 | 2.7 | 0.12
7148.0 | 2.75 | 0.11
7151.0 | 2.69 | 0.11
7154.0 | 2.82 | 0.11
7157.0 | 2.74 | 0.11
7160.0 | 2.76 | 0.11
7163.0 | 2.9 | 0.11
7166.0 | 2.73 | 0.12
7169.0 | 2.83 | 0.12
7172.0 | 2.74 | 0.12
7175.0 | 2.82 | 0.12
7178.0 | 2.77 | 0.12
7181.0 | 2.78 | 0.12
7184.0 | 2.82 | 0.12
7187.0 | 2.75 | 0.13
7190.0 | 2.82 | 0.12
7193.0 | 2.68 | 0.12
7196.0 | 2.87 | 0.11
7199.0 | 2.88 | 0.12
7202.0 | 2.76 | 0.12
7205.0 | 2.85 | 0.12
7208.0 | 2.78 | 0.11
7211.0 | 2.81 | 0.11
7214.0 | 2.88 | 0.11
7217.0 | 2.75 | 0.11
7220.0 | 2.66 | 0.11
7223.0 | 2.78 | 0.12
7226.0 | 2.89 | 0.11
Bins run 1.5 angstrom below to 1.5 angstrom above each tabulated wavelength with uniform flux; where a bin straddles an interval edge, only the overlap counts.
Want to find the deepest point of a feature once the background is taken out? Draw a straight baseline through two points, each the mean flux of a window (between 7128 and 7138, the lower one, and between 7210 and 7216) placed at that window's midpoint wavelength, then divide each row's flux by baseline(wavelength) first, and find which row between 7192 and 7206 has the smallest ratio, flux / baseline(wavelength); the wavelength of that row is 7193.0 angstrom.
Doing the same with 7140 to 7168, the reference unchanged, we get 7151.0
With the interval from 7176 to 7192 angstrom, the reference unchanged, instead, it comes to 7187.0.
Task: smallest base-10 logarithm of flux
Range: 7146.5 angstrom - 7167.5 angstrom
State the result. 0.430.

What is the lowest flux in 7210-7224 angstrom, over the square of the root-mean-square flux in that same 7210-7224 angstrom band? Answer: 0.345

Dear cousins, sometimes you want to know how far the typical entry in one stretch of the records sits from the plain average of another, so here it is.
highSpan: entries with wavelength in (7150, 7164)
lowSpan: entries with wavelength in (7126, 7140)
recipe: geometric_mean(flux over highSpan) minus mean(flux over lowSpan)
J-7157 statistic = -0.13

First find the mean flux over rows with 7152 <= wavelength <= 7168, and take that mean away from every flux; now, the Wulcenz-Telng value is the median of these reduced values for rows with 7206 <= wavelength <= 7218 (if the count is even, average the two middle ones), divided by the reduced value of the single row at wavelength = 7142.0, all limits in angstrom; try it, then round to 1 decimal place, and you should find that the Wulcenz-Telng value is 0.1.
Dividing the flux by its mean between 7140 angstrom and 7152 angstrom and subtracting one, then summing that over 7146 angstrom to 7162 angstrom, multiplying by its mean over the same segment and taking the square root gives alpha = 0.006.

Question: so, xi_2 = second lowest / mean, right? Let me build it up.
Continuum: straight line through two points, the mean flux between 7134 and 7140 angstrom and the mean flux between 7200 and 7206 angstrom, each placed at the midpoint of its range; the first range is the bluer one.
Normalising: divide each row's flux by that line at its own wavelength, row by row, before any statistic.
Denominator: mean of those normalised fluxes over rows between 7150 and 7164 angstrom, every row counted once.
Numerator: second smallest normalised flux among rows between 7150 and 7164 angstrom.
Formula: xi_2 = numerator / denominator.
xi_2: 0.985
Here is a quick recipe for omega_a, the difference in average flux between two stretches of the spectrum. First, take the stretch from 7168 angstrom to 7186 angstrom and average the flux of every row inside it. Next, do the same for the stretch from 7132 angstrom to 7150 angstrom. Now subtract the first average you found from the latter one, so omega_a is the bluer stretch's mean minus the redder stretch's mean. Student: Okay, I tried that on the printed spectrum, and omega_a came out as 0.06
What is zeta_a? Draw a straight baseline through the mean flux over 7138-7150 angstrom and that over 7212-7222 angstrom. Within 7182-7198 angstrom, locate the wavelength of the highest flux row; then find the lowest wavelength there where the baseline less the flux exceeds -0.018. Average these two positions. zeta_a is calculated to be 7191.5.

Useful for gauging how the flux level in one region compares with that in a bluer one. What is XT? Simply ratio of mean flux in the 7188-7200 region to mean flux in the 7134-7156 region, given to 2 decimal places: 0.99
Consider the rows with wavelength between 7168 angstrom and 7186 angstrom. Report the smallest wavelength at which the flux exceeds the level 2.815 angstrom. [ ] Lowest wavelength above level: 7169.0 angstrom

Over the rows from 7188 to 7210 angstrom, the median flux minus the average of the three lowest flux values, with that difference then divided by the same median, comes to 0.028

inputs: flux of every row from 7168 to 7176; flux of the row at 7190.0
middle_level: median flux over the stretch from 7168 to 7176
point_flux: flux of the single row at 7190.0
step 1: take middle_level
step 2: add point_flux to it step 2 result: 5.64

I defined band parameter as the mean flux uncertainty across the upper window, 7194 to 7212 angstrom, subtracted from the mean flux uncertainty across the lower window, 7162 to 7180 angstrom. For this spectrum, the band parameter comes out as 0.0033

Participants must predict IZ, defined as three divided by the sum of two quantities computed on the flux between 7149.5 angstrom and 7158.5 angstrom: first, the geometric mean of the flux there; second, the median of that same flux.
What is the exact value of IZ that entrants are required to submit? 0.546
